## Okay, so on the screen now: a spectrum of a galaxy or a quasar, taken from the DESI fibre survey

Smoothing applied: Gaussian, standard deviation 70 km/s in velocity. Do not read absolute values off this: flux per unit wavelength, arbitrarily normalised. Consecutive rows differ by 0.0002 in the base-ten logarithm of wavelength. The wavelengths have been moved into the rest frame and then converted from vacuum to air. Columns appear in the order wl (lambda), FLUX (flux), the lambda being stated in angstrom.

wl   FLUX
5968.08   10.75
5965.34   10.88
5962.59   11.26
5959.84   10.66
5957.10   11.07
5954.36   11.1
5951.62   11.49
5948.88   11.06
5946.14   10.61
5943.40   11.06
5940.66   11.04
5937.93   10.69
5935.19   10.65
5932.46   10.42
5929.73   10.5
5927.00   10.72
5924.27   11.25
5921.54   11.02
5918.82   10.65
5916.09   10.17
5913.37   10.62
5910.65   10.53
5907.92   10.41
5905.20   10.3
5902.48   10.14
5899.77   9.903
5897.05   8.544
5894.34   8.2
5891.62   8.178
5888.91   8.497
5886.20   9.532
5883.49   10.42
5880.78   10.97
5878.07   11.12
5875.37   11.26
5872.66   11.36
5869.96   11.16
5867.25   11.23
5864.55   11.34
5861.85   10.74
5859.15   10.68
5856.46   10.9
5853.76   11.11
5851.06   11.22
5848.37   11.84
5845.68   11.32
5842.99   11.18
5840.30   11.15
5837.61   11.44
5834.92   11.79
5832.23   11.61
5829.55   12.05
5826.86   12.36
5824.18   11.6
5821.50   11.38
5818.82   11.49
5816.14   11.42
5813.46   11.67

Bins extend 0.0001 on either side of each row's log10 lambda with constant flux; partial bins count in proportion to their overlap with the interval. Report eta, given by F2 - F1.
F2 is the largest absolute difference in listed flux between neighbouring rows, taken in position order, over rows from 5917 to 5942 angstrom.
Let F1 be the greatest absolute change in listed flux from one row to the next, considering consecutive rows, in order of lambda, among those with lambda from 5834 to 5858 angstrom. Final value -0.1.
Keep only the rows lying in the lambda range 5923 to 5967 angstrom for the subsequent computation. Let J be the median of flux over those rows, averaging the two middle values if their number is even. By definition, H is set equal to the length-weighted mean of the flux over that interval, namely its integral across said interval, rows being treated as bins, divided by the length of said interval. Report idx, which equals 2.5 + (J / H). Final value 3.51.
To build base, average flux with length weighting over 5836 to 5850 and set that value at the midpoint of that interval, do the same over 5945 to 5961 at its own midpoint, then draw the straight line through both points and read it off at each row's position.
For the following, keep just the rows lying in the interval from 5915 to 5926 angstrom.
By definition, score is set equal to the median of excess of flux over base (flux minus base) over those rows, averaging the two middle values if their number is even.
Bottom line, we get -0.3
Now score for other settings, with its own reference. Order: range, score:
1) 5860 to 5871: -0.1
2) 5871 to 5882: -0.1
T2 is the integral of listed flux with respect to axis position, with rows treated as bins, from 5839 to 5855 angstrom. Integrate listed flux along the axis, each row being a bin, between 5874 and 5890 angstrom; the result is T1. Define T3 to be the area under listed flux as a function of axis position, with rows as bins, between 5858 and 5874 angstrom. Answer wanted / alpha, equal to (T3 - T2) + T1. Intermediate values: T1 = 165.3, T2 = 181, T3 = 177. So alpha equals 162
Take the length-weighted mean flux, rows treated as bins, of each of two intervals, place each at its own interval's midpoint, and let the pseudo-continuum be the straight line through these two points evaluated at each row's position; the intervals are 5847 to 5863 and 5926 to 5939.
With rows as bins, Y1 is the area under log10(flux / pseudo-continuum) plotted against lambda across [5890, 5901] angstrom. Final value -1.07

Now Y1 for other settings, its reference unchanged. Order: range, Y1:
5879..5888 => -0.25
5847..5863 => -0.01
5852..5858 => -0.02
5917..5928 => 0.10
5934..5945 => 0.14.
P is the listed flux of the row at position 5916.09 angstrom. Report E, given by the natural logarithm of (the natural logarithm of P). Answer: 0.84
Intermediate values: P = 10.17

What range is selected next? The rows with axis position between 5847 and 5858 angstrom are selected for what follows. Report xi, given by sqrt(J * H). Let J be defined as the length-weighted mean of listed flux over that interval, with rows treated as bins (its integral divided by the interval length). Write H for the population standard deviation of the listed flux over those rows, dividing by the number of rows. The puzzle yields 1.99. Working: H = 0.350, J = 11.3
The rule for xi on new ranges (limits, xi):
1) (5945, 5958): 1.76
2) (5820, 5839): 1.95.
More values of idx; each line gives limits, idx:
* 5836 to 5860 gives 3.50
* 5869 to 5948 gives 3.53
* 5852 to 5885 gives 3.51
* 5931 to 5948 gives 3.49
